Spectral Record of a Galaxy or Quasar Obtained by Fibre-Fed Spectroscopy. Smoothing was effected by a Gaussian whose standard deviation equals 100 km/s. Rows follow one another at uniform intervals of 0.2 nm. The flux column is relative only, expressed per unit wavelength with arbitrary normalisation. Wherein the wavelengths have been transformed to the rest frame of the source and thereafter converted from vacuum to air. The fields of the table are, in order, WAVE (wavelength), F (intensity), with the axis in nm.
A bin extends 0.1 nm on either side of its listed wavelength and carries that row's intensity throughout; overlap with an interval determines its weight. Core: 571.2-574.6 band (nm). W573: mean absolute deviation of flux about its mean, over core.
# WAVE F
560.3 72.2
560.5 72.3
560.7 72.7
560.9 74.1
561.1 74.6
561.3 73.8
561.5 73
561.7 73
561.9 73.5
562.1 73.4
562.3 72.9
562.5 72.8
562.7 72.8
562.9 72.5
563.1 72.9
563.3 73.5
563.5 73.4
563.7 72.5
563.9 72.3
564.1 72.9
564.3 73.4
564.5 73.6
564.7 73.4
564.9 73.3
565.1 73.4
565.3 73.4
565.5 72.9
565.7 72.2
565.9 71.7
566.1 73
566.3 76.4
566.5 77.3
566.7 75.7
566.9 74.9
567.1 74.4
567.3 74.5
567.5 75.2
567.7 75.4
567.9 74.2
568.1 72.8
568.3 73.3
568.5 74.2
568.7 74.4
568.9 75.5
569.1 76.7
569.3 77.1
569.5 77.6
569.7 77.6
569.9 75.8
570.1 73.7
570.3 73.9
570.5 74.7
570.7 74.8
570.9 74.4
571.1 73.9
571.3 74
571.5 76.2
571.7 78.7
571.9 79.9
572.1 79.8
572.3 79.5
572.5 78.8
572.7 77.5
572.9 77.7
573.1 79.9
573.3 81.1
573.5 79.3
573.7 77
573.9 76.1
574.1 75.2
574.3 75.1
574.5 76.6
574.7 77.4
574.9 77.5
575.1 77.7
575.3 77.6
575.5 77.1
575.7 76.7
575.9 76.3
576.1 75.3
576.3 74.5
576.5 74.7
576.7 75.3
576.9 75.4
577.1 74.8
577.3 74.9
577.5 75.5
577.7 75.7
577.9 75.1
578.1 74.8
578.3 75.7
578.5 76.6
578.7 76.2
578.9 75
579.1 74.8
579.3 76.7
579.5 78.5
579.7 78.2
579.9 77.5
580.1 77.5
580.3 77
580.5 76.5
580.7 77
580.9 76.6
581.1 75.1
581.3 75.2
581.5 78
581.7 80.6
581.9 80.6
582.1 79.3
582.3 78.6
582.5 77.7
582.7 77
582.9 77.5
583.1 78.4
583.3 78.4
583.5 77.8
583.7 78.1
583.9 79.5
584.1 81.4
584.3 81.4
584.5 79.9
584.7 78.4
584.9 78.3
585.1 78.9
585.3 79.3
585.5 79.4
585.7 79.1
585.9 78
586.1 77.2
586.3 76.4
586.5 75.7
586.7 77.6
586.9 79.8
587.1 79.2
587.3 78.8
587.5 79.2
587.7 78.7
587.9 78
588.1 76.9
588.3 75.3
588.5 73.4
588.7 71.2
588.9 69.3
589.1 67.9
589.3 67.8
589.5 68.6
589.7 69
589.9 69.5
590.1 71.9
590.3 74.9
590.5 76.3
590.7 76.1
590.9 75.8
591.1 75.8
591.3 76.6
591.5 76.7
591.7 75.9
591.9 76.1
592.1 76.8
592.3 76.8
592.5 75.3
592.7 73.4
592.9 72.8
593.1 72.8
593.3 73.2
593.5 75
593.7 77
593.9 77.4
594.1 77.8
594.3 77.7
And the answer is 1.7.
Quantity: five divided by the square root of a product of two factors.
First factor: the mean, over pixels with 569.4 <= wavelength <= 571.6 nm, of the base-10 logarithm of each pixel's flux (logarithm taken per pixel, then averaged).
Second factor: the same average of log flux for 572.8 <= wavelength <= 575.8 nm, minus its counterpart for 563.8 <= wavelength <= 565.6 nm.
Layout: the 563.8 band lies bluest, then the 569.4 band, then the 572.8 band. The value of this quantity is 23.3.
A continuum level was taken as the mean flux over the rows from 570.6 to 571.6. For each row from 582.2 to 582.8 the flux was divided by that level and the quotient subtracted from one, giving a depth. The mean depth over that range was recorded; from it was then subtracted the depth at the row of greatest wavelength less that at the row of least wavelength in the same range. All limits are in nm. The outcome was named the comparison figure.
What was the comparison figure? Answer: -0.06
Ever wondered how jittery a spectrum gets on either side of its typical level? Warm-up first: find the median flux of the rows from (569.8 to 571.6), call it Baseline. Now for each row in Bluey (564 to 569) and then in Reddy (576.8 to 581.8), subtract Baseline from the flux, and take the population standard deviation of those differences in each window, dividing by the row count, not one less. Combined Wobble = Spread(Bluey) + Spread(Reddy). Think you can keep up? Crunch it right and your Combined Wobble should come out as 2.7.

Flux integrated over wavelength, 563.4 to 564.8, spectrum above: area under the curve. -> 102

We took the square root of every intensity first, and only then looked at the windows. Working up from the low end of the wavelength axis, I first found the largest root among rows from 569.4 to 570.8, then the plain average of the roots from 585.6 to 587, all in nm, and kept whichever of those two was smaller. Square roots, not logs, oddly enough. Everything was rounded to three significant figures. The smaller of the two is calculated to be 8.81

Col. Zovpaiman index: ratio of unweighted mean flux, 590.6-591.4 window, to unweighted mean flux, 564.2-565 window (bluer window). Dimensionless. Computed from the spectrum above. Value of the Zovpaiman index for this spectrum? 1.04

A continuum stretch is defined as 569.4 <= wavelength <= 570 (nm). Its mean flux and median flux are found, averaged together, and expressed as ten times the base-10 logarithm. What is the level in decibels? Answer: 18.9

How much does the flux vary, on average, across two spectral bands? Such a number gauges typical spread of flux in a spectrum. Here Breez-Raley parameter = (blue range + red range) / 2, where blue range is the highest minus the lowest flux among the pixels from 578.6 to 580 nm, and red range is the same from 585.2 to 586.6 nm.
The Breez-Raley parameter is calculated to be 3.7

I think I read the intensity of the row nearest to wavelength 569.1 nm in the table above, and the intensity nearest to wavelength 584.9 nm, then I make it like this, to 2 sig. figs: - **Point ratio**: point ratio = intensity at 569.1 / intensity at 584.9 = 0.98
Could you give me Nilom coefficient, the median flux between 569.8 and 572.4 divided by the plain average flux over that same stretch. 0.98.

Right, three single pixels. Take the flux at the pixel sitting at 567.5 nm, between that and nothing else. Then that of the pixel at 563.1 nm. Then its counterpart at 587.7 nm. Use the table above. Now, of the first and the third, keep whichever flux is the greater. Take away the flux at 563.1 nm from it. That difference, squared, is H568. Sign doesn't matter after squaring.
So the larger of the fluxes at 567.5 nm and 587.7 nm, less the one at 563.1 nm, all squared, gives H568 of 34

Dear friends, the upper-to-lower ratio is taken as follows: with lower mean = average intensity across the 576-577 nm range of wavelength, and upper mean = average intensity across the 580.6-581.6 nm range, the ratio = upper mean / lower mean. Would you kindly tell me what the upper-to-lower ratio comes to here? 1.02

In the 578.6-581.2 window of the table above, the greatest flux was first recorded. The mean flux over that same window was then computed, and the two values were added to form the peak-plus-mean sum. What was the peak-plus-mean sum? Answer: 155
